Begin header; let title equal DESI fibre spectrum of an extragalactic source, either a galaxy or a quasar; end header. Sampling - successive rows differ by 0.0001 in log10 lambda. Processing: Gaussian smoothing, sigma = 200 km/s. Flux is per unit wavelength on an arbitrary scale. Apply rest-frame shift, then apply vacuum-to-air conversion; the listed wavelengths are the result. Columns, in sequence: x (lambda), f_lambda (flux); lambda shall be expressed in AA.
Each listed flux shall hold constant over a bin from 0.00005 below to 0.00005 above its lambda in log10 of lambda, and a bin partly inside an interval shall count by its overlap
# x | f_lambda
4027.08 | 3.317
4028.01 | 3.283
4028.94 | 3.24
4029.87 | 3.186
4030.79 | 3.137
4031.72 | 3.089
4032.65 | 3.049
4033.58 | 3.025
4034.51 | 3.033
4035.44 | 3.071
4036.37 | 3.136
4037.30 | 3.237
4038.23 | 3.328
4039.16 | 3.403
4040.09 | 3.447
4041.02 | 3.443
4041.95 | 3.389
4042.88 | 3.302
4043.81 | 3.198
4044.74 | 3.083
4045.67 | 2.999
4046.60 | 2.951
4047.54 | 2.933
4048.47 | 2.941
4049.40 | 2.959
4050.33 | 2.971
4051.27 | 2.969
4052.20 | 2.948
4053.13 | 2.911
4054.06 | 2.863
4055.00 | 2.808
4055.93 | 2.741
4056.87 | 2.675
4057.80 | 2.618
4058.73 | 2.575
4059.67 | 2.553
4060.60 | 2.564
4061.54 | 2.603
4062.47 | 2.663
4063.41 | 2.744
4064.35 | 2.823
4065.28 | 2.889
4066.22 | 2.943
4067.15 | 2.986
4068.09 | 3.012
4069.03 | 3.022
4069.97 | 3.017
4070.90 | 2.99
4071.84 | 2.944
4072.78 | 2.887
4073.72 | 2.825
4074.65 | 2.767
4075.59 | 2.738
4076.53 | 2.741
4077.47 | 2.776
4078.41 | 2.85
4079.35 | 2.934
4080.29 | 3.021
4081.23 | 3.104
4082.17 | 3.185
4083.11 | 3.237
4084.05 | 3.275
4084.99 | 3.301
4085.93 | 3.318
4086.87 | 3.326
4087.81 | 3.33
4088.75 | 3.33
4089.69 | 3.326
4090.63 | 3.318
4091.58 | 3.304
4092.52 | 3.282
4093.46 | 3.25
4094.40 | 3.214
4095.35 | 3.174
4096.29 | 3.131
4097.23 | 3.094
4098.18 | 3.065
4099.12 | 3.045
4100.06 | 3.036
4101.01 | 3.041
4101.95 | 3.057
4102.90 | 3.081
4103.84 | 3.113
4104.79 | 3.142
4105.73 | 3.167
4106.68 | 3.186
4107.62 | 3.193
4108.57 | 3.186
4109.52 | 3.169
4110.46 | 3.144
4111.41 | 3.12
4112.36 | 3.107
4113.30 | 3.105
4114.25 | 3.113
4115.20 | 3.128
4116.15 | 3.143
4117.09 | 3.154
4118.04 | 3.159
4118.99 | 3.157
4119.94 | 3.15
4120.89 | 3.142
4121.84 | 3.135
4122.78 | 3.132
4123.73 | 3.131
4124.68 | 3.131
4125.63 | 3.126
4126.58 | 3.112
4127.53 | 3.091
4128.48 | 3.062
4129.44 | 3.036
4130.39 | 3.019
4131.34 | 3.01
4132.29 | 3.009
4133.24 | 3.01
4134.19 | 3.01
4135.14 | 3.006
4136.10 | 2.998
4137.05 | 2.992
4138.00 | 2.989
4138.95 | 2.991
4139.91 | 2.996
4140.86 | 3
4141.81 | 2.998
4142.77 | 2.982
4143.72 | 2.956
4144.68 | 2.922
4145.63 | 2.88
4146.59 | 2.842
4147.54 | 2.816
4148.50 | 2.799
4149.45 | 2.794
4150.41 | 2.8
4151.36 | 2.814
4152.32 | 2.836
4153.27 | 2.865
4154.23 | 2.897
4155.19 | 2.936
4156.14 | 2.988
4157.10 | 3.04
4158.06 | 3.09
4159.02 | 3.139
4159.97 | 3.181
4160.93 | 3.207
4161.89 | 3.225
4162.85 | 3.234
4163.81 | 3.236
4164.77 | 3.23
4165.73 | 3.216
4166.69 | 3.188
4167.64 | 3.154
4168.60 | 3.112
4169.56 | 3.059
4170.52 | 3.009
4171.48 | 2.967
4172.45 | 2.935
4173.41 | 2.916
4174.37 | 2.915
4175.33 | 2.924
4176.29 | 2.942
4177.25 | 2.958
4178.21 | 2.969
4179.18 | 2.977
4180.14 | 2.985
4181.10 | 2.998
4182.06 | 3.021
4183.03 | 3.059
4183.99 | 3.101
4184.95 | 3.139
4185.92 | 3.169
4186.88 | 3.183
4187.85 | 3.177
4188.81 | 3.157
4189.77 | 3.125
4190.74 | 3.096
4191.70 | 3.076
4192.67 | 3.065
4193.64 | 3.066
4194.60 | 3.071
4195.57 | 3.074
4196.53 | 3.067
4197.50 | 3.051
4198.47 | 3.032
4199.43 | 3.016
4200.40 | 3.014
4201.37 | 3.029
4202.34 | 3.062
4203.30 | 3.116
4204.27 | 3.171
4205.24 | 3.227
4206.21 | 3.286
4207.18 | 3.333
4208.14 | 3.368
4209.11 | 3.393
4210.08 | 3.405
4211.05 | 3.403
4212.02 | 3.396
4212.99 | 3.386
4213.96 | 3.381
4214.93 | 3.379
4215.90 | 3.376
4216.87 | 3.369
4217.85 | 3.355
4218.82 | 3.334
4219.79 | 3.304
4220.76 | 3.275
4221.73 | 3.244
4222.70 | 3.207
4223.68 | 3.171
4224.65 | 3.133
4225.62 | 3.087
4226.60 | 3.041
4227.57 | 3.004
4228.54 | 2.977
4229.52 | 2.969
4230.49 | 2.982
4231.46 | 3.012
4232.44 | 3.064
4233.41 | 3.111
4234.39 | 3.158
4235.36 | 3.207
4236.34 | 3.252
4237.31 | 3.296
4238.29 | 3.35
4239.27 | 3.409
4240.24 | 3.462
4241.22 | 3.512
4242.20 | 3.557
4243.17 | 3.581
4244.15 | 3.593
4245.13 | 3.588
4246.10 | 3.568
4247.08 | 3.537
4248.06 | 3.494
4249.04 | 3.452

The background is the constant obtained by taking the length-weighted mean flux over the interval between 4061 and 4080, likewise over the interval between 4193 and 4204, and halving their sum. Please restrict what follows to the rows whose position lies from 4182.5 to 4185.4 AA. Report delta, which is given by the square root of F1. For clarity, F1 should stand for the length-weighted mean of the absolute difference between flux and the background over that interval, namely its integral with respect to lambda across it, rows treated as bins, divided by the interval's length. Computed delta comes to 0.38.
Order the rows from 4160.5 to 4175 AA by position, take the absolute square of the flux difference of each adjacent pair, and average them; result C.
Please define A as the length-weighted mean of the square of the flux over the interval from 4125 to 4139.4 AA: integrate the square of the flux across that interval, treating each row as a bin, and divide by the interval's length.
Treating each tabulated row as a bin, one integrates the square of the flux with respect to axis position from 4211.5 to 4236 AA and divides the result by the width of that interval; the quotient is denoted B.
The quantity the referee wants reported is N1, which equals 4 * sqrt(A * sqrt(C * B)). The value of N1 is 13.6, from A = 9.2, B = 10.2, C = 0.154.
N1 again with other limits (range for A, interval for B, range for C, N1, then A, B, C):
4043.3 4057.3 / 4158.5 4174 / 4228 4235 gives 13.9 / 8.6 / 9.8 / 0.201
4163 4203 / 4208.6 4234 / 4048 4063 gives 14.8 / 9.4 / 10.4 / 0.204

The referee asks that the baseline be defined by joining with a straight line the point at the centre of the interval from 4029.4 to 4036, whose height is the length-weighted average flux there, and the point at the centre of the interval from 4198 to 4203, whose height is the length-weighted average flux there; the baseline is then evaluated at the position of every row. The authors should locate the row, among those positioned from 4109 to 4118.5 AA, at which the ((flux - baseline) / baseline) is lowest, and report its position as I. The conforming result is 4113.30 AA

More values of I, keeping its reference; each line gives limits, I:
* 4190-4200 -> 4199.43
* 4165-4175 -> 4174.37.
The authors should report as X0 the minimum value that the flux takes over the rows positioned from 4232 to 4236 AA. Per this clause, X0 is 3.064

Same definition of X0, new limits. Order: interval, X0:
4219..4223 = 3.207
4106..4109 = 3.186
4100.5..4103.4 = 3.041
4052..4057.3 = 2.675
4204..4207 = 3.171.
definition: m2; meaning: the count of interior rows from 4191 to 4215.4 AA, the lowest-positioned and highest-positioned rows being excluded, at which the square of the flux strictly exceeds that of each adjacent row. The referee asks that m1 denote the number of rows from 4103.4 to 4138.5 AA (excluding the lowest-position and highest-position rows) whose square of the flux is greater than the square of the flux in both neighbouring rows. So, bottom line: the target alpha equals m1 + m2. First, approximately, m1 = 2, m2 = 2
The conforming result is 4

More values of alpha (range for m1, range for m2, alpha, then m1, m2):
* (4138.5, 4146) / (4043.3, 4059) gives 2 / 1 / 1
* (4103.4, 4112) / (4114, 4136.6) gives 2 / 1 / 1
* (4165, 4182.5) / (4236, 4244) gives 0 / 0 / 0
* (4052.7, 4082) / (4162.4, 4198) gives 4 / 1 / 3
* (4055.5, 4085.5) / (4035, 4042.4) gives 2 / 1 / 1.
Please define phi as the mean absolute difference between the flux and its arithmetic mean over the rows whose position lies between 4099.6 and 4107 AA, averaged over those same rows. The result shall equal 0.049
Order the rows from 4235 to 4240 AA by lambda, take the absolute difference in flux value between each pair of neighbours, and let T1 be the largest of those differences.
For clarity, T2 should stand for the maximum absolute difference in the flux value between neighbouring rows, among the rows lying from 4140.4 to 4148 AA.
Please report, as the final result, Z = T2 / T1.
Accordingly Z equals 0.7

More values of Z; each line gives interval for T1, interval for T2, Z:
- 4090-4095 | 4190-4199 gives 0.6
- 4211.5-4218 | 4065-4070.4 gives 3.9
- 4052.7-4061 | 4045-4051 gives 0.7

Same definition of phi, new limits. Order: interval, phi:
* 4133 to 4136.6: 0.004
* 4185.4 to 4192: 0.036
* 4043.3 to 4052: 0.062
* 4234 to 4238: 0.046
